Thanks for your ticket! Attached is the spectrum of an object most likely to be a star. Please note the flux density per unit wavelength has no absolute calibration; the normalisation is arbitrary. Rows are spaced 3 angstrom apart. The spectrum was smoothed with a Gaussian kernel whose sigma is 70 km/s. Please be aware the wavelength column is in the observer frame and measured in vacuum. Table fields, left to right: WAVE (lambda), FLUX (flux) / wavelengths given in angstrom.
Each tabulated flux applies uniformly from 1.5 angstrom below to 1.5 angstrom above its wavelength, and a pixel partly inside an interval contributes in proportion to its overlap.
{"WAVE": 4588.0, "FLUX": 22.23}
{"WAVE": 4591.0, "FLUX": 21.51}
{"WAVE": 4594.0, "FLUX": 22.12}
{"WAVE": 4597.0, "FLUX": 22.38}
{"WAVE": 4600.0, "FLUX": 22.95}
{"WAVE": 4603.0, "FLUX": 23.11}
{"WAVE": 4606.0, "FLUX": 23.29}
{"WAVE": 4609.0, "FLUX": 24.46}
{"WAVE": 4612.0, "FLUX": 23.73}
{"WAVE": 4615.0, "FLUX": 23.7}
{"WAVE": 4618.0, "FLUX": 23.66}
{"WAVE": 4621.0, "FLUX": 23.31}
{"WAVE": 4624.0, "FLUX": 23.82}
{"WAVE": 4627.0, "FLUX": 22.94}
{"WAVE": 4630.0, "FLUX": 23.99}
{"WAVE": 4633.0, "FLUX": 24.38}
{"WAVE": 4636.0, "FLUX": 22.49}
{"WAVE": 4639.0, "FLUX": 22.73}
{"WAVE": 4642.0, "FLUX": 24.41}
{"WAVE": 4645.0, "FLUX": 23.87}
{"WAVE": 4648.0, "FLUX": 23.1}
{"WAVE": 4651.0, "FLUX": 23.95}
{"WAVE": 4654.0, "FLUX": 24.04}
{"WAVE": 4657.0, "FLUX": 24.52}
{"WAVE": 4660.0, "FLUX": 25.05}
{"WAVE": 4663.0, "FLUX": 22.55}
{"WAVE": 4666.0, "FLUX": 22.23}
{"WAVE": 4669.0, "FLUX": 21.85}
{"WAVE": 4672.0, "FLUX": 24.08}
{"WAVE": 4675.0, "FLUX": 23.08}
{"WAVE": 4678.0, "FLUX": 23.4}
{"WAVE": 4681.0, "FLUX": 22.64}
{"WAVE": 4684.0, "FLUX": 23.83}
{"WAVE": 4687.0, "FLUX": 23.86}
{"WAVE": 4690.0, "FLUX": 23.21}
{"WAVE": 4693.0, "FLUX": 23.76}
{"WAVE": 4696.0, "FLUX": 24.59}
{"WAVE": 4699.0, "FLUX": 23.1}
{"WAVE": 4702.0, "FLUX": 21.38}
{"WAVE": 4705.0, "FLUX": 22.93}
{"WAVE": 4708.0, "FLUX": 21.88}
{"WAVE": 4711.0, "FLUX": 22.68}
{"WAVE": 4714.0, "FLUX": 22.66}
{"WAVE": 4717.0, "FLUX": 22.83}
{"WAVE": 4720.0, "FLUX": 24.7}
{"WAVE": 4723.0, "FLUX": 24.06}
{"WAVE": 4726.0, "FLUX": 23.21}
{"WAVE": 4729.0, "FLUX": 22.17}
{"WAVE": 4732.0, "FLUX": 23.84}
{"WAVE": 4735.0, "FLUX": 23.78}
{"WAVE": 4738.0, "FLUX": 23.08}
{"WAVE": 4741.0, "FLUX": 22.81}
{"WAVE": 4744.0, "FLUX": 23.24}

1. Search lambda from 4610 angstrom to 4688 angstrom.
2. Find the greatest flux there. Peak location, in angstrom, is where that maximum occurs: 4660.0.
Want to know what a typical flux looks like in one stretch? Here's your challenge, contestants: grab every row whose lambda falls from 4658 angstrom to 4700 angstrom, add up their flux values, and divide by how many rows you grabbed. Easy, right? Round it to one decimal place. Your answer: 23.4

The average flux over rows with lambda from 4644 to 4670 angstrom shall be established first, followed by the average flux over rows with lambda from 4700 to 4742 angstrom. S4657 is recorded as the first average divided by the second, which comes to 1.02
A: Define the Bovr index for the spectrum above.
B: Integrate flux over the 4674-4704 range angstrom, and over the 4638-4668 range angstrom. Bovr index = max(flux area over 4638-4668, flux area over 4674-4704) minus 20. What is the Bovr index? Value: 689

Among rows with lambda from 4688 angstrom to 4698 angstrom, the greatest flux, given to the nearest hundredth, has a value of 24.59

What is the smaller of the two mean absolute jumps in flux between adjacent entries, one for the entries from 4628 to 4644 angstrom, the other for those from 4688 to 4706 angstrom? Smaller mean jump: 1.05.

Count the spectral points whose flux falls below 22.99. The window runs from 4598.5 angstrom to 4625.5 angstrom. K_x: 1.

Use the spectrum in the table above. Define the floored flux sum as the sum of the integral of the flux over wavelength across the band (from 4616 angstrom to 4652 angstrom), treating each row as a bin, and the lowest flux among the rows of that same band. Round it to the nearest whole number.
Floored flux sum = 870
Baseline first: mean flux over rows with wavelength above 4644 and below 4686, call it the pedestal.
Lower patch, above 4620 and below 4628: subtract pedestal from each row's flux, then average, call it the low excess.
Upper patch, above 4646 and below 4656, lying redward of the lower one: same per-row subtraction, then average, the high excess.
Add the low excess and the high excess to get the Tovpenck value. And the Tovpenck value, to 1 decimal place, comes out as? 0.2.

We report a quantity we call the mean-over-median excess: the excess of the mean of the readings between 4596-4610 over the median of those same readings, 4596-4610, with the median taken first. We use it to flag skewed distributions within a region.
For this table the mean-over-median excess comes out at 0.1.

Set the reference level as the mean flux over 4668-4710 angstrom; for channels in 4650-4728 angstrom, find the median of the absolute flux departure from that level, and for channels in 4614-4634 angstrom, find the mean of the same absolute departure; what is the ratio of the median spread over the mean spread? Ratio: 1.2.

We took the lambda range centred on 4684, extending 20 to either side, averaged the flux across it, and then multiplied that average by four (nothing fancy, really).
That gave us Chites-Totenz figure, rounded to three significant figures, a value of 92.6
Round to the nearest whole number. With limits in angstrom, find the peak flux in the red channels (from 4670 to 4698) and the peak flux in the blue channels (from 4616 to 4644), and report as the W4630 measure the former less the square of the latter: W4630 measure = -571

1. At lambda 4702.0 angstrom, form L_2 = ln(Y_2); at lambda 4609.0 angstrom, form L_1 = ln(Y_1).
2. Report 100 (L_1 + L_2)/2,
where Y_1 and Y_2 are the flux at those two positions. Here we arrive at 313.0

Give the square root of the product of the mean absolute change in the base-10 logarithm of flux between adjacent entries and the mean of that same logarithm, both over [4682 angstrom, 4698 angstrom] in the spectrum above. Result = 0.114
